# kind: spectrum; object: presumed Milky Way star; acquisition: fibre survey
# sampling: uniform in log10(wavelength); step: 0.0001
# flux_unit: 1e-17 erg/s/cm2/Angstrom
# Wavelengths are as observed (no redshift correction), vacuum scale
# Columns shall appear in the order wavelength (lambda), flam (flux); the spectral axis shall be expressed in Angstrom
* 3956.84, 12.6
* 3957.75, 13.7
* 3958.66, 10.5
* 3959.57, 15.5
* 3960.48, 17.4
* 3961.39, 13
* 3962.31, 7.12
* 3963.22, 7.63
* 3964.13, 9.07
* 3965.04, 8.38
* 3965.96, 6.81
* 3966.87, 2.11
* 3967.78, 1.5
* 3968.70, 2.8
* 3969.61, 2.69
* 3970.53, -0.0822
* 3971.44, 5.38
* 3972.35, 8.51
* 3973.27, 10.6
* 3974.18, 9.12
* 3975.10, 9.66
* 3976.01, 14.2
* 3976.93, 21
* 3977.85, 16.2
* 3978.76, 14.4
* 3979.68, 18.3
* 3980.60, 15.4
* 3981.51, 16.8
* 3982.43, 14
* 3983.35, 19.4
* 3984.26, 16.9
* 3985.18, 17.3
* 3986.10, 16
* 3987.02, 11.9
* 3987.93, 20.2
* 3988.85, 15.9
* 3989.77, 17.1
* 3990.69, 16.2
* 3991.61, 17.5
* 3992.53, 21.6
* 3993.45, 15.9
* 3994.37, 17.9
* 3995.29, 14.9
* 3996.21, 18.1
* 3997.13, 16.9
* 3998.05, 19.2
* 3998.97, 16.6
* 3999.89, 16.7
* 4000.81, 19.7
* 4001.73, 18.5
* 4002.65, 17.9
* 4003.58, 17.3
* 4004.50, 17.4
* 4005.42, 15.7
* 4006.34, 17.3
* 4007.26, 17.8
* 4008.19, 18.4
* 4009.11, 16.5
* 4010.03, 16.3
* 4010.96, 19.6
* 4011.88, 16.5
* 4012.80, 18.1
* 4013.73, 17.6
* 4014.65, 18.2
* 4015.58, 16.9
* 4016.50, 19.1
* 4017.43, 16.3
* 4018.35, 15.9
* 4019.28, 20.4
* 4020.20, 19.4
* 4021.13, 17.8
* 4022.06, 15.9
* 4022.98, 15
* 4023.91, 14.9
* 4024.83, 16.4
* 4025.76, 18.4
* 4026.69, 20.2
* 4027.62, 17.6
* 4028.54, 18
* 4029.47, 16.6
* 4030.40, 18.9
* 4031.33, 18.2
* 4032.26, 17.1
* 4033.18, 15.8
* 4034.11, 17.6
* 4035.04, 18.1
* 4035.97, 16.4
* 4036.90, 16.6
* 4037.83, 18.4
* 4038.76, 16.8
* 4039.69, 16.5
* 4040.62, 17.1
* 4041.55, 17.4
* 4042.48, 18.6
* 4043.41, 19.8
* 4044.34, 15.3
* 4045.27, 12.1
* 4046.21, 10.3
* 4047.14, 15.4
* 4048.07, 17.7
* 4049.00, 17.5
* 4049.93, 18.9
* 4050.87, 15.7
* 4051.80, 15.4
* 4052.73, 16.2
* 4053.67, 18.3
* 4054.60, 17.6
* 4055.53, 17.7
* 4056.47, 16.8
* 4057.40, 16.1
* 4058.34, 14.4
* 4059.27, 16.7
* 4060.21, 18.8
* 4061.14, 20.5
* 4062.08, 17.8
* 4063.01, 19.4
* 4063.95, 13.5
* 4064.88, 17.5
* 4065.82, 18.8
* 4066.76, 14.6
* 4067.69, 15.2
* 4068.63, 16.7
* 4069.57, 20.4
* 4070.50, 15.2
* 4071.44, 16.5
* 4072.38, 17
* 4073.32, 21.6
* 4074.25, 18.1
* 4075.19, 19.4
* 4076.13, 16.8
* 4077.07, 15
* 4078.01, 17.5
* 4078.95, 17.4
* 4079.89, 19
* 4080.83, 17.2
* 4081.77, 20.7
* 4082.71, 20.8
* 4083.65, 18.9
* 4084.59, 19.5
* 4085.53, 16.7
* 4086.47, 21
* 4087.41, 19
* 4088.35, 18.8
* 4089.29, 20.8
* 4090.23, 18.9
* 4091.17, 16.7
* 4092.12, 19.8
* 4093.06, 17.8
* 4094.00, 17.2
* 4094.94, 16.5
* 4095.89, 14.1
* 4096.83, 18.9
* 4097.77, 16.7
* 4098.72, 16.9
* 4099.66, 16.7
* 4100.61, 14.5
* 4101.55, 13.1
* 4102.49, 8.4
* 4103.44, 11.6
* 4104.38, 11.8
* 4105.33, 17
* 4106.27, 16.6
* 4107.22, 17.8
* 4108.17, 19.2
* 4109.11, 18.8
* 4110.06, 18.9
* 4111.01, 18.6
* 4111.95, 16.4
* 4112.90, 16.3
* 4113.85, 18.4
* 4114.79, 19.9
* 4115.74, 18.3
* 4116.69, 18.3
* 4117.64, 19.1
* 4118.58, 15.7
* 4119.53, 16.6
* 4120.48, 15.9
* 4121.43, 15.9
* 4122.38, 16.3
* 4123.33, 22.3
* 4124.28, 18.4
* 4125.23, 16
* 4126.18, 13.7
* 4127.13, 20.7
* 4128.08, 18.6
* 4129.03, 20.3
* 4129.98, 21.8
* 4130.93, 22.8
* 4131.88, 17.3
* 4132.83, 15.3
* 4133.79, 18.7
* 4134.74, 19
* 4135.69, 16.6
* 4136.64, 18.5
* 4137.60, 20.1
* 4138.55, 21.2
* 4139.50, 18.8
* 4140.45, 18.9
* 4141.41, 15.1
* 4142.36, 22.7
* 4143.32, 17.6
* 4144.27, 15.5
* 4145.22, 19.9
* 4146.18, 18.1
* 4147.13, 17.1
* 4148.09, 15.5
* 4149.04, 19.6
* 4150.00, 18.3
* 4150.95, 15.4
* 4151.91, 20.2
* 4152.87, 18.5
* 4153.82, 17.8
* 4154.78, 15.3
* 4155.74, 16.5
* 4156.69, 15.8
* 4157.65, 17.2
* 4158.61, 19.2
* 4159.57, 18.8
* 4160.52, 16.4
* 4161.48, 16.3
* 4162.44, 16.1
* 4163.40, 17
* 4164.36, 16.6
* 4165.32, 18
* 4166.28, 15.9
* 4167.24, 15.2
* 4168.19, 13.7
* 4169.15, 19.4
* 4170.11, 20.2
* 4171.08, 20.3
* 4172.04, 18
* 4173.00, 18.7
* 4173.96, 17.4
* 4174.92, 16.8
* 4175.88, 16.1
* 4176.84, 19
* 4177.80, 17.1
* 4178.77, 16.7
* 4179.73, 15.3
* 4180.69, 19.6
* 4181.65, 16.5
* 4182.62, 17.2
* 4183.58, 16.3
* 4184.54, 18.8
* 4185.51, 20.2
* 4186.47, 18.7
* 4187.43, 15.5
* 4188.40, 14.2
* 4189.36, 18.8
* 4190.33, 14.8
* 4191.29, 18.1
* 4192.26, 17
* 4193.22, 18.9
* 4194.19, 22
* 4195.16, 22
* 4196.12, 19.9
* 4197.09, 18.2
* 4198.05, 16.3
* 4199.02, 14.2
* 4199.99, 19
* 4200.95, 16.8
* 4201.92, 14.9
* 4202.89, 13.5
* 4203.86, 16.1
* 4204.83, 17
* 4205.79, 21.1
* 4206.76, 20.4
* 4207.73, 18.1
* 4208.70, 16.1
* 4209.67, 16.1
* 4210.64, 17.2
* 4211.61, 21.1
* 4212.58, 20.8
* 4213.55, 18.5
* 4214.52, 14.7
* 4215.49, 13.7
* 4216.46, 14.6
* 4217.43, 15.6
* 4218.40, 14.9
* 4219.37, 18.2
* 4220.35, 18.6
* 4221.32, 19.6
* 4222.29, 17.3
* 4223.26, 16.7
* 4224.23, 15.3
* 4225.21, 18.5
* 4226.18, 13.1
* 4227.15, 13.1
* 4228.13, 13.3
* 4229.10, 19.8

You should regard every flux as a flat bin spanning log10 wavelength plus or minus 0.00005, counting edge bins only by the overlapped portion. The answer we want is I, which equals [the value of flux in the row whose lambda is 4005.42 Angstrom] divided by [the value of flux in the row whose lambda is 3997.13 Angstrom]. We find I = 0.93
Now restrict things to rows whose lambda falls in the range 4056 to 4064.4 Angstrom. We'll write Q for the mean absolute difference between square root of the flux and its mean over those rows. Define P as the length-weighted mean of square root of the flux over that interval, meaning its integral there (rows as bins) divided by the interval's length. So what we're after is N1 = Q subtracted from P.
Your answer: 3.91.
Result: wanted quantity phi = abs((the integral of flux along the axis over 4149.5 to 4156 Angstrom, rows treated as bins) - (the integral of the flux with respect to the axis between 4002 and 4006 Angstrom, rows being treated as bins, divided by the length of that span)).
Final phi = 96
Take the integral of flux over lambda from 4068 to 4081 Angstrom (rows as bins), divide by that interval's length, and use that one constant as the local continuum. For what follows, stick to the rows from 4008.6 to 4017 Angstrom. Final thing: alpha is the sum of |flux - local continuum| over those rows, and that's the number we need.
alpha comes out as 9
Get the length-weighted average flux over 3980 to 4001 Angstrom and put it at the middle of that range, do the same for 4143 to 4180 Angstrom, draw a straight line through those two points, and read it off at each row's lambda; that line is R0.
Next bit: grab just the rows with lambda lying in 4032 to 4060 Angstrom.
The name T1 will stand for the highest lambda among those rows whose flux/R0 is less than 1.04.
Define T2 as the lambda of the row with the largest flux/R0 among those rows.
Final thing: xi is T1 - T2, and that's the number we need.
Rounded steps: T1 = 4059.27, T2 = 4043.41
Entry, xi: 15.9 Angstrom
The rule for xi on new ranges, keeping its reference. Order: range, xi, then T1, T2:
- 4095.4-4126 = 1.9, 4125.23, 4123.33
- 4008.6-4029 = 8.3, 4027.62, 4019.28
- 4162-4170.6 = -1.9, 4168.19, 4170.11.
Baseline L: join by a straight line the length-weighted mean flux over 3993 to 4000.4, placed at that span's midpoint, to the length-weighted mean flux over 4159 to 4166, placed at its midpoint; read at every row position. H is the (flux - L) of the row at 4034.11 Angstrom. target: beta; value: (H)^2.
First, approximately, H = 0.6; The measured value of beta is 0.3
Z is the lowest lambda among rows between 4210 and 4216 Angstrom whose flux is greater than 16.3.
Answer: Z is 4210.64 Angstrom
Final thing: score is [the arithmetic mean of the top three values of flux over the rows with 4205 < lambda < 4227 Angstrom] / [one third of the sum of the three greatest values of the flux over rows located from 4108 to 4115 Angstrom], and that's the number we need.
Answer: 1.09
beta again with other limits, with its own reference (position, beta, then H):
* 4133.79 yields 2.8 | 1.7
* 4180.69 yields 6.7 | 2.6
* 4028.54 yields 0.9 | 1.0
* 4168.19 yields 11.0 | -3.3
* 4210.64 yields 0.0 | 0.2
